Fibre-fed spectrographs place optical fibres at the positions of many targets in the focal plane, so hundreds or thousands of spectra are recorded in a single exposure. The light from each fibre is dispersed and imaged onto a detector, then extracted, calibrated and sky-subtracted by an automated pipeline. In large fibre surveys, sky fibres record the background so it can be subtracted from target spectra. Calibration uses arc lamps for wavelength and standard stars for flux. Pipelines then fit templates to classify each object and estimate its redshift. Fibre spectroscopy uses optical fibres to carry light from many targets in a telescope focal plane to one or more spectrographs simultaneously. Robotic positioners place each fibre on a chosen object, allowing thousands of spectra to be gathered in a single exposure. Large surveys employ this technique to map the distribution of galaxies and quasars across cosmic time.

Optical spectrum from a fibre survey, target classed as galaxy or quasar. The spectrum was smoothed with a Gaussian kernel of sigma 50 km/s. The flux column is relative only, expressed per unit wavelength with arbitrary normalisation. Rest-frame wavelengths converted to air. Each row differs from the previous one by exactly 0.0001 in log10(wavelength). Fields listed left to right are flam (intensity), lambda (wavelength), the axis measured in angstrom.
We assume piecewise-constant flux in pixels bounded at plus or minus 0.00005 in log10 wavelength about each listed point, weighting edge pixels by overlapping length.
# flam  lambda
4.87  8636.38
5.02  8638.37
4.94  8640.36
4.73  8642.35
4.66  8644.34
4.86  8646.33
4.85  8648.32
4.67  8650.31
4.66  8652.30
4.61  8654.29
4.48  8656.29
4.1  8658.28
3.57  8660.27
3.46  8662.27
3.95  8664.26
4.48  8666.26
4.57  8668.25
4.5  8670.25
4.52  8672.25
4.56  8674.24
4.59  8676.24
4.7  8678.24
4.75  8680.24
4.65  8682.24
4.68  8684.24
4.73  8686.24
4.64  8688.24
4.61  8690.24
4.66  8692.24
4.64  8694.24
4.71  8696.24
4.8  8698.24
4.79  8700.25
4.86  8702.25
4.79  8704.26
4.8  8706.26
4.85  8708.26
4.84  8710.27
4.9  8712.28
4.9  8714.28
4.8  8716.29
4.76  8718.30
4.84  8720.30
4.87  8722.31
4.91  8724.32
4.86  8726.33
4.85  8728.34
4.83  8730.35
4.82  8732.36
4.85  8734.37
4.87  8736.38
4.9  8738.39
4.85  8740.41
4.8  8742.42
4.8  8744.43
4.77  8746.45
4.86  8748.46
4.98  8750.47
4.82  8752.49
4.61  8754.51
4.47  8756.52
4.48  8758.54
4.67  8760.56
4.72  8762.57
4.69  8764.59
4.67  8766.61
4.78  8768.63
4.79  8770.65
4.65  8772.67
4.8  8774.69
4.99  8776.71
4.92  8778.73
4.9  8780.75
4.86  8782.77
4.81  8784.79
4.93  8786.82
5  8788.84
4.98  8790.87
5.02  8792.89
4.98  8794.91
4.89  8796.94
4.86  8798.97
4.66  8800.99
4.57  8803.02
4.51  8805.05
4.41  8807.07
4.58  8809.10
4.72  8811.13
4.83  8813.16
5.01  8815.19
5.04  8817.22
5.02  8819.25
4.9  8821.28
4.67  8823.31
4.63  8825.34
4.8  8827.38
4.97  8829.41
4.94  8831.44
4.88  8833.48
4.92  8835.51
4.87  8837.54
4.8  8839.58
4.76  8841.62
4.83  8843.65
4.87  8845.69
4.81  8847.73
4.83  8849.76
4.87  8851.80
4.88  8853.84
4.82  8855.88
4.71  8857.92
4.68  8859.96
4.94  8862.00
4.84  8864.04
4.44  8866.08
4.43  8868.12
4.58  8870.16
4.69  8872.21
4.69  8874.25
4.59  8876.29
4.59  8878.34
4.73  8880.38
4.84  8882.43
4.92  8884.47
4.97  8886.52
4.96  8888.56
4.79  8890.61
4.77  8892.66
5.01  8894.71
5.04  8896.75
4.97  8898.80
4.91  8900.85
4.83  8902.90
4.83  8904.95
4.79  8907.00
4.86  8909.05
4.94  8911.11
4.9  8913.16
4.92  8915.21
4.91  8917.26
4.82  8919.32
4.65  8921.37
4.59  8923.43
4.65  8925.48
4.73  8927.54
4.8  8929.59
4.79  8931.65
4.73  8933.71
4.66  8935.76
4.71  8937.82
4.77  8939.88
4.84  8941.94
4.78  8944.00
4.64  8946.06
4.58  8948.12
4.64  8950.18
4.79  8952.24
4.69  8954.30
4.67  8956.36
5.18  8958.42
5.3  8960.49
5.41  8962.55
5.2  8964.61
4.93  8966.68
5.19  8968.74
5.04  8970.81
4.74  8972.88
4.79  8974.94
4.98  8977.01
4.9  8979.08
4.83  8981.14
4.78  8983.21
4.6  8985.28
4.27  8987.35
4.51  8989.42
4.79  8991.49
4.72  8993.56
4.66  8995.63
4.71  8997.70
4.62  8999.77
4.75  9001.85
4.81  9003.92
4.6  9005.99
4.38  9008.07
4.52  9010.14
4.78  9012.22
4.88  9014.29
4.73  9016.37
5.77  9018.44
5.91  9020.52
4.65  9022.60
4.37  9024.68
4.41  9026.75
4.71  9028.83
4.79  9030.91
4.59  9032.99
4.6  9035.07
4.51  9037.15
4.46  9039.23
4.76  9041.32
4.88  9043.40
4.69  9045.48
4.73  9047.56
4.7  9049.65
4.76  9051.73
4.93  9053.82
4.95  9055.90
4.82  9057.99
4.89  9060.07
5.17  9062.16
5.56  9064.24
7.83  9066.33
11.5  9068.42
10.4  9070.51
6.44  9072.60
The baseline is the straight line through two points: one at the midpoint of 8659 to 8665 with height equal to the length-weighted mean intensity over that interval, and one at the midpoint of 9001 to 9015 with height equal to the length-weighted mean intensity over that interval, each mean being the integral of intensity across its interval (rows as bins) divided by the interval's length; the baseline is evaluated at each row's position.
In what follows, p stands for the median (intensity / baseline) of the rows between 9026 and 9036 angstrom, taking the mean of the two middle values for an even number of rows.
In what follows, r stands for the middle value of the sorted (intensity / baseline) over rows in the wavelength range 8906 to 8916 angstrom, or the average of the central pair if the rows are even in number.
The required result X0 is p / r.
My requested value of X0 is 0.87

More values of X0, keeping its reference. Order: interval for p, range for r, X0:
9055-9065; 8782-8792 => 0.84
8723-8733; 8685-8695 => 1.01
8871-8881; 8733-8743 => 0.88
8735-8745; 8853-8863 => 1.09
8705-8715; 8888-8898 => 1.11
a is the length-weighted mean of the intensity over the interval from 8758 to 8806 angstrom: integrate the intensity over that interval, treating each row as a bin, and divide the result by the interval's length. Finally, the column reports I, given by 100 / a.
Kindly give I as 20.8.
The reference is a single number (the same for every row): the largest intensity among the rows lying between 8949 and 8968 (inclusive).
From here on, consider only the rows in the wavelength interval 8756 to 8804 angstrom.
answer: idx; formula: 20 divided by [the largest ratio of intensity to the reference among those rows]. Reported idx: 21.6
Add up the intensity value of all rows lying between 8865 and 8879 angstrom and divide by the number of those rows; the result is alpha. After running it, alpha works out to 4.57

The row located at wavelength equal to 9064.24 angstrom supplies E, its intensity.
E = 5.56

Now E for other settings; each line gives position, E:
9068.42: 11.5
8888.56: 4.96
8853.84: 4.88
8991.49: 4.79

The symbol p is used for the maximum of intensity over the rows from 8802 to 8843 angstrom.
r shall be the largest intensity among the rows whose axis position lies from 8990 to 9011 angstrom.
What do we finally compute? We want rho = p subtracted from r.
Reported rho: -0.23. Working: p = 5.04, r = 4.81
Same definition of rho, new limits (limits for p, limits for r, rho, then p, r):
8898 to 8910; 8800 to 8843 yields 0.07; 4.97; 5.04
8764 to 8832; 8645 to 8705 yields -0.18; 5.04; 4.86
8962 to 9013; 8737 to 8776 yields -0.43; 5.41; 4.98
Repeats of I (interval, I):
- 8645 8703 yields 22.0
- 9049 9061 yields 20.6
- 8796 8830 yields 21.0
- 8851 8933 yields 20.9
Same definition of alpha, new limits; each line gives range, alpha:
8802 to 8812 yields 4.56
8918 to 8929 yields 4.69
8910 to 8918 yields 4.92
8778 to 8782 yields 4.91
